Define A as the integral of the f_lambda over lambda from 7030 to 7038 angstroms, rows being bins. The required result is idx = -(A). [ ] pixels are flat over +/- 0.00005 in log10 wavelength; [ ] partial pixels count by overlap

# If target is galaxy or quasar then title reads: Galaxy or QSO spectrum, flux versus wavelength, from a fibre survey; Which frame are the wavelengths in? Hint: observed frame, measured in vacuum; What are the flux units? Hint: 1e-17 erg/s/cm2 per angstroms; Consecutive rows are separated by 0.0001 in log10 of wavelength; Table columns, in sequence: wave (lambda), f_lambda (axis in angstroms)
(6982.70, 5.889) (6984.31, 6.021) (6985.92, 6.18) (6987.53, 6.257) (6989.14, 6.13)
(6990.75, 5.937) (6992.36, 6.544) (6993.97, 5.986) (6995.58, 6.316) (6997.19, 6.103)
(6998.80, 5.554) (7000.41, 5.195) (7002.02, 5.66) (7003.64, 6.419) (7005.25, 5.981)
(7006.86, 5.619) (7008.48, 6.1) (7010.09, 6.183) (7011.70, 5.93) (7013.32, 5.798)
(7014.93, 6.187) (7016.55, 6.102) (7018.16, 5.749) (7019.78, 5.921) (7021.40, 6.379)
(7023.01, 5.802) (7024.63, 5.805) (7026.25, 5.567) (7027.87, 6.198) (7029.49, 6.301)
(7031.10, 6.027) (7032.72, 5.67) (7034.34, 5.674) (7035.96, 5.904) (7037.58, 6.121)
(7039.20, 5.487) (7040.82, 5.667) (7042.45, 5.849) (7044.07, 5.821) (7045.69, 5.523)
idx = -47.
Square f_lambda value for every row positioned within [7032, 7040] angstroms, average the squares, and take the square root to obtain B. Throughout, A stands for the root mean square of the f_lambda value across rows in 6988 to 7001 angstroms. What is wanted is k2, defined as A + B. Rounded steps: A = 5.98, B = 5.78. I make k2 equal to 11.8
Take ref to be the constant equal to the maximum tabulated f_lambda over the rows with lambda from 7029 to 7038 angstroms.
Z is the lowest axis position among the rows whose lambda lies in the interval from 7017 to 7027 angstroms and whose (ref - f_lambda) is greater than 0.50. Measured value 7018.16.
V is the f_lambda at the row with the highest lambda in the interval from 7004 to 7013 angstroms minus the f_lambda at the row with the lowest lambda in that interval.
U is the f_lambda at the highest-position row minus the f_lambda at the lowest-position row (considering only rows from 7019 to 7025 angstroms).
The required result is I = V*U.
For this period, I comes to 0.01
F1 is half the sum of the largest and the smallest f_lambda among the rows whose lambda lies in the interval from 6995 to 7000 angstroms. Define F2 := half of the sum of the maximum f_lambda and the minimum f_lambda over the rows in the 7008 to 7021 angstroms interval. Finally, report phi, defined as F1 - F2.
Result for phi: 0.0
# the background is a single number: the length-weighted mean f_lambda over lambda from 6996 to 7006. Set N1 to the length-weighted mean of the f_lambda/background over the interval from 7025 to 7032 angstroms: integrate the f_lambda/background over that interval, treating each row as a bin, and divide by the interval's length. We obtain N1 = 1.03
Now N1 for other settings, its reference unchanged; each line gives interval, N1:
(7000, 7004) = 0.98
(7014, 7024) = 1.03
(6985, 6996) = 1.06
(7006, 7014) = 1.02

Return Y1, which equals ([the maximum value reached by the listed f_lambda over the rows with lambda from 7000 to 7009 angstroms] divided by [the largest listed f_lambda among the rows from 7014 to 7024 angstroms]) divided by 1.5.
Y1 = 0.671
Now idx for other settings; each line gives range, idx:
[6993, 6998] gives -31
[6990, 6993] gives -19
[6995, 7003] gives -46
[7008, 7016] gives -48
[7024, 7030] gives -36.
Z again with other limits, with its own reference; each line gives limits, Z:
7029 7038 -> 7032.72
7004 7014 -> 7006.86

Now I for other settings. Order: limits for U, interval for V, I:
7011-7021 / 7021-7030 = 0.00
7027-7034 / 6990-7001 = 0.39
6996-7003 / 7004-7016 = -0.09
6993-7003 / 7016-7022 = -0.09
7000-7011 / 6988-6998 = -0.03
